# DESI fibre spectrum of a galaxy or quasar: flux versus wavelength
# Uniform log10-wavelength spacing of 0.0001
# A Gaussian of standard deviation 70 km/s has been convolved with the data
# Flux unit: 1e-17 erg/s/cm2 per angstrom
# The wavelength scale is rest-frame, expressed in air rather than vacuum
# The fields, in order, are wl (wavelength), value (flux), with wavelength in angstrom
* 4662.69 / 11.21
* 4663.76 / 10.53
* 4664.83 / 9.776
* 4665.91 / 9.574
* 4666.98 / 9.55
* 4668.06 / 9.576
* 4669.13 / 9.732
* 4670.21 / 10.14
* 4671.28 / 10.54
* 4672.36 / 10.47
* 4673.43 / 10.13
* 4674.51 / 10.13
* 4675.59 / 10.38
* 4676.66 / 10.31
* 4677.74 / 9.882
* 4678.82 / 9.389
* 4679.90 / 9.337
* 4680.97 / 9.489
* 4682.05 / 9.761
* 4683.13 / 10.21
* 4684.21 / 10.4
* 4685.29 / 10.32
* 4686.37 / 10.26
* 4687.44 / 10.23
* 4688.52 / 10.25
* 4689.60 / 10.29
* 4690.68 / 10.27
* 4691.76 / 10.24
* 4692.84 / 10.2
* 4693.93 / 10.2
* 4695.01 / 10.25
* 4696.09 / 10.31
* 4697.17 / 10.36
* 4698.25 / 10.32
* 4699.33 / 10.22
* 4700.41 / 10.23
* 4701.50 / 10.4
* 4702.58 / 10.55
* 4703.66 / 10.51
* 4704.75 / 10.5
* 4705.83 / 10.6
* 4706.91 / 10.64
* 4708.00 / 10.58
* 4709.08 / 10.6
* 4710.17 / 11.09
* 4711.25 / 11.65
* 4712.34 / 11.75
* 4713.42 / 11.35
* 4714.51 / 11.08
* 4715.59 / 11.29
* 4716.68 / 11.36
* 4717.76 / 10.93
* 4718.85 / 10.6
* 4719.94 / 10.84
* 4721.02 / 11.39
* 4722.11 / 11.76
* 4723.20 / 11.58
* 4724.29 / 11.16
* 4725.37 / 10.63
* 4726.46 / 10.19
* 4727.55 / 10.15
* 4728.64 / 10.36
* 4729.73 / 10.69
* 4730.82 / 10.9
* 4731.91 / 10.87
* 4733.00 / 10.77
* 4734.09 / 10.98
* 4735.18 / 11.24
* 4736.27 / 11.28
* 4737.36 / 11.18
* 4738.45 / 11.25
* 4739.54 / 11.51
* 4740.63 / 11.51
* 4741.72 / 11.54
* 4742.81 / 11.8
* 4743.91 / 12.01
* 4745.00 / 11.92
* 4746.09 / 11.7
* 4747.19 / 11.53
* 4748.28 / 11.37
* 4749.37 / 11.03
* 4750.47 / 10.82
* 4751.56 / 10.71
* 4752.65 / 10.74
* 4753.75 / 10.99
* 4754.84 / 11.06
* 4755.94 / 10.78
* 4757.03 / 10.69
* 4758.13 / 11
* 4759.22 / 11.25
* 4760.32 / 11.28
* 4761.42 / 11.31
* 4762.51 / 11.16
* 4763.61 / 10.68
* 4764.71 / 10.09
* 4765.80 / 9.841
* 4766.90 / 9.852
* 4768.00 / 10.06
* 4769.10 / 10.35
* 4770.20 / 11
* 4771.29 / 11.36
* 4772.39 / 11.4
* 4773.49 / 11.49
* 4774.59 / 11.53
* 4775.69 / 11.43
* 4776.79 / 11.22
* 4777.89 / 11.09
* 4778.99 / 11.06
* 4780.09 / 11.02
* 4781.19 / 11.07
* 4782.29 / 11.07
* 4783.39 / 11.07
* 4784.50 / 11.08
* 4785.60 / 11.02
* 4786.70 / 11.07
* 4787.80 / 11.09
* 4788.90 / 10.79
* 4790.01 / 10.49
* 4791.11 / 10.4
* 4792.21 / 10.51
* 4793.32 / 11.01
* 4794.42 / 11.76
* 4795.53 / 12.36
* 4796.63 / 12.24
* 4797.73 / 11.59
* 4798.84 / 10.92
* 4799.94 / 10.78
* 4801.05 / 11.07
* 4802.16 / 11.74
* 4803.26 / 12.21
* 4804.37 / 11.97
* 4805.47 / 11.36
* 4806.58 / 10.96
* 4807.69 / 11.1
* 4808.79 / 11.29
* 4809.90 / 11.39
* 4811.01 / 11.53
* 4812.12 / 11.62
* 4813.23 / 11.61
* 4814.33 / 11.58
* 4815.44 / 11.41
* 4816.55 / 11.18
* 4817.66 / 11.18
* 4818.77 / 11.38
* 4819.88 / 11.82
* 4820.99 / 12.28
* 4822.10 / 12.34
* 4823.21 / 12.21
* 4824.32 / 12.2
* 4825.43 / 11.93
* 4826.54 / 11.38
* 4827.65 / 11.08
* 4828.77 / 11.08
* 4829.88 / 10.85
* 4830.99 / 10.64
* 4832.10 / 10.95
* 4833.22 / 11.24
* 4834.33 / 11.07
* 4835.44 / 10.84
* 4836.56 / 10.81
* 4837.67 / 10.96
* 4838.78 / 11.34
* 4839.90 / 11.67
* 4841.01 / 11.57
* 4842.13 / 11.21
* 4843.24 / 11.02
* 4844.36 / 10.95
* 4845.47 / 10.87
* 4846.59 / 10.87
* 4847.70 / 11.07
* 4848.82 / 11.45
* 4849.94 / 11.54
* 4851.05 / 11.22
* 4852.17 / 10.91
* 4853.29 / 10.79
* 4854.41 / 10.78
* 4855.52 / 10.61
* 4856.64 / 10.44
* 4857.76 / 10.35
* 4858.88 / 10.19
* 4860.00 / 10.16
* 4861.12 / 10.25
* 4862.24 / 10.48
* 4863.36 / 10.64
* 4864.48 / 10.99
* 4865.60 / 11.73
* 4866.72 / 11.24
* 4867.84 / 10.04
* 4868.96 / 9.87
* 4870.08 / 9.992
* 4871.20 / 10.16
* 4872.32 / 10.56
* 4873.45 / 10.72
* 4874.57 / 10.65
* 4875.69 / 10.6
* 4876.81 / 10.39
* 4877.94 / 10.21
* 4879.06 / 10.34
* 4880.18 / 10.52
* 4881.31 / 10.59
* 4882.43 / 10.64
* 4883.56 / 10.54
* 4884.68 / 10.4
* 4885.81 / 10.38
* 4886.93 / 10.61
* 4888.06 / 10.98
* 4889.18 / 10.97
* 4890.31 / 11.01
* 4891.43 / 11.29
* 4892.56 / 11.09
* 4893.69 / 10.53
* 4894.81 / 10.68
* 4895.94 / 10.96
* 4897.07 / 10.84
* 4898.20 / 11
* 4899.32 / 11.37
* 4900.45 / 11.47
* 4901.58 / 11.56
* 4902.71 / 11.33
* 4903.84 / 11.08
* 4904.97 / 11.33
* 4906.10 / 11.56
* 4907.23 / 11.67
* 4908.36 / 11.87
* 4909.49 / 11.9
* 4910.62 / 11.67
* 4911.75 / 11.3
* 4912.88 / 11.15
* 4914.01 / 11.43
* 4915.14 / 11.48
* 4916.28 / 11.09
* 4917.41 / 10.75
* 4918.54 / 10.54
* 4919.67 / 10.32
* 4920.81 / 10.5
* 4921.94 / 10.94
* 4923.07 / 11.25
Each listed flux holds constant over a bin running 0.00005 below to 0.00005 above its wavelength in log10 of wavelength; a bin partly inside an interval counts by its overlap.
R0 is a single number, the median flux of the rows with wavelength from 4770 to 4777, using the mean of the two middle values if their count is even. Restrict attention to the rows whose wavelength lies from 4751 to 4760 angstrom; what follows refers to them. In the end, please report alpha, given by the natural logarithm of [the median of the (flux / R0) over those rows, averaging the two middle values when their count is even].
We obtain -0.046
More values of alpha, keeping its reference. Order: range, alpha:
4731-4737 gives -0.038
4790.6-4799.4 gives -0.009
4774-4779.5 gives -0.016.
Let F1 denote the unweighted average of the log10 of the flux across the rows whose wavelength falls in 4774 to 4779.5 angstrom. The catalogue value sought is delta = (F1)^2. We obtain 1.11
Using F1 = 1.05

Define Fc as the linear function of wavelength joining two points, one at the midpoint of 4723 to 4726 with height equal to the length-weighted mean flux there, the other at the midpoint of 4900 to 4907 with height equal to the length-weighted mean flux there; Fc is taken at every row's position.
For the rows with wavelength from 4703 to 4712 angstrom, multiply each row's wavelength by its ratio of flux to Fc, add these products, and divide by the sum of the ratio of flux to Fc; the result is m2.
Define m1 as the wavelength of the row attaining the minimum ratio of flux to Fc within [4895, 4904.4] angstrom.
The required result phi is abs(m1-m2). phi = 189.5 angstrom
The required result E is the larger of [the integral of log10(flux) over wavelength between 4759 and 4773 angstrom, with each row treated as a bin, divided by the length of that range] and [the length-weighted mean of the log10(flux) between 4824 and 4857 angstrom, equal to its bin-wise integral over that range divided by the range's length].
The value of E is 1.05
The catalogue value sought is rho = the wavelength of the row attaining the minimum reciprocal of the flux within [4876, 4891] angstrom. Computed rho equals 4890.31 angstrom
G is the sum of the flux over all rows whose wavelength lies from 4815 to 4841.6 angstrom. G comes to 273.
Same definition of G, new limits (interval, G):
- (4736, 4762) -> 270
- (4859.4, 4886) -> 252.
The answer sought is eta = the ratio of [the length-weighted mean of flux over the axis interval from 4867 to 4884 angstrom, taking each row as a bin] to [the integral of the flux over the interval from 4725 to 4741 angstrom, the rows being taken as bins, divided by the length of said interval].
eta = 0.95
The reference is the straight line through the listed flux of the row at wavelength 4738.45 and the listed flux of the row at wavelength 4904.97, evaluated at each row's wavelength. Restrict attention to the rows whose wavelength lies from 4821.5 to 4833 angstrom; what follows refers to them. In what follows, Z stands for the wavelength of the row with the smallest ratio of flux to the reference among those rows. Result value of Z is 4830.99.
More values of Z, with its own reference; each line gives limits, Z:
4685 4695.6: 4693.93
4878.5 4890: 4879.06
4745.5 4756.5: 4751.56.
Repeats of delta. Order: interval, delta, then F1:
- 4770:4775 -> 1.11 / 1.06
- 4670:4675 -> 1.02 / 1.01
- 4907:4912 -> 1.14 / 1.07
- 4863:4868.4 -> 1.08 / 1.04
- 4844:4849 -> 1.09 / 1.04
